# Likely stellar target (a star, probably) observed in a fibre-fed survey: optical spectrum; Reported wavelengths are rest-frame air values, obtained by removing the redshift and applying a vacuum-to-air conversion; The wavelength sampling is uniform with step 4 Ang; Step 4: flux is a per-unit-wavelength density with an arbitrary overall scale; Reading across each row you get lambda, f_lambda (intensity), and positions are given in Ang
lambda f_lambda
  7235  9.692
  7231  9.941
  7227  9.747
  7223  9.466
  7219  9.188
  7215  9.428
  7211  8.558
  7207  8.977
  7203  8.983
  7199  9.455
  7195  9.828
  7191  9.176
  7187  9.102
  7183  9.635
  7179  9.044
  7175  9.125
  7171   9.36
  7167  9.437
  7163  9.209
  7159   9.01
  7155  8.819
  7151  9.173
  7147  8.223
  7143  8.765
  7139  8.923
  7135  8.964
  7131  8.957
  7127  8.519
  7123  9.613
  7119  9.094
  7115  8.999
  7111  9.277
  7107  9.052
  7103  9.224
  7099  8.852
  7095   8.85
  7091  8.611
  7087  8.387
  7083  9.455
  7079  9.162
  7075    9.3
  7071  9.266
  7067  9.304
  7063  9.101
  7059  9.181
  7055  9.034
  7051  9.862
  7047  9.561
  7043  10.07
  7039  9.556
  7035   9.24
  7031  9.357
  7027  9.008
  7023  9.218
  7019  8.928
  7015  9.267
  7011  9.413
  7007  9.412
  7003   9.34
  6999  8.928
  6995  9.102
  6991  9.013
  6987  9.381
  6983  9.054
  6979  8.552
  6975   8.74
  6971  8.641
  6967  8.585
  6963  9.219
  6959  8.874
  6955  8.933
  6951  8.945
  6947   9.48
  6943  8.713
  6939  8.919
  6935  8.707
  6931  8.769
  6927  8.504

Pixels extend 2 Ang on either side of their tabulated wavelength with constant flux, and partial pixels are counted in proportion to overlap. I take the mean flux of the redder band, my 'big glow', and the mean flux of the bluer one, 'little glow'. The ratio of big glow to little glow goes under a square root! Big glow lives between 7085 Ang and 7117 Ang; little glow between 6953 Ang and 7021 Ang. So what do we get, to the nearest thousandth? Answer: 0.994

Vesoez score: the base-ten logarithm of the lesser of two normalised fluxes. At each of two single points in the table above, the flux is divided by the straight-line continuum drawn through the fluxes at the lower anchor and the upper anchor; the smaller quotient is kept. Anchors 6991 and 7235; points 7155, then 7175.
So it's -0.031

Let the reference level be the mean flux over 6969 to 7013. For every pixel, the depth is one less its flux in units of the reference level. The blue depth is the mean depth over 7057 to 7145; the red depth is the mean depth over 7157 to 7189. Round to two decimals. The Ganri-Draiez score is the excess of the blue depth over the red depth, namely 0.02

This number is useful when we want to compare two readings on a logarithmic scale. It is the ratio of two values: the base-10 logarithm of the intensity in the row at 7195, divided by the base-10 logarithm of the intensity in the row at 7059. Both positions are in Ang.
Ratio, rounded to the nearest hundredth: 1.03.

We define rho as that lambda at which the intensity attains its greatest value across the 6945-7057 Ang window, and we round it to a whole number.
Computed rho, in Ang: 7043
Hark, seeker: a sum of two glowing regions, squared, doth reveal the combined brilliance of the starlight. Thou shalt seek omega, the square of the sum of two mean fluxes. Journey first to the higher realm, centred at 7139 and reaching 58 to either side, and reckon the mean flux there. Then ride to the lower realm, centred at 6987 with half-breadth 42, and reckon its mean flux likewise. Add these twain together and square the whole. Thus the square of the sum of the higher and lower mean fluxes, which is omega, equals 328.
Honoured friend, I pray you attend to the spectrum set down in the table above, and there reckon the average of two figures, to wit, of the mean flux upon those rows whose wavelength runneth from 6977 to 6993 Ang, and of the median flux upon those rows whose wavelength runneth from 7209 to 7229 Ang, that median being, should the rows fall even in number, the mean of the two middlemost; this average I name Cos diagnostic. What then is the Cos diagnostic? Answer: 9.21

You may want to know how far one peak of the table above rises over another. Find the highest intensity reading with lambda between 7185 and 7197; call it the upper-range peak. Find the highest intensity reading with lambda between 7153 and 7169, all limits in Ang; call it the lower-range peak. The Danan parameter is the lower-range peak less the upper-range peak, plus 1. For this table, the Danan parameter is 0.61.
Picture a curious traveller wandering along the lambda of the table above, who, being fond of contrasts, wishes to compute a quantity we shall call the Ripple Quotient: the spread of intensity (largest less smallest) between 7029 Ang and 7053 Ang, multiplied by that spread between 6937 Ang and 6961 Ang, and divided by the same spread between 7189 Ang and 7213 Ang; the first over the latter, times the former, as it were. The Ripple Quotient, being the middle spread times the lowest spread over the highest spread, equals 0.50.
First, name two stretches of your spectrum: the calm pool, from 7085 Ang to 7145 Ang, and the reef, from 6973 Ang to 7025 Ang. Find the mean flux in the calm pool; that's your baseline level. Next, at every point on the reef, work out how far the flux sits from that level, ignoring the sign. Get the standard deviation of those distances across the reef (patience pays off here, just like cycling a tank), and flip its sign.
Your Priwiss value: -0.17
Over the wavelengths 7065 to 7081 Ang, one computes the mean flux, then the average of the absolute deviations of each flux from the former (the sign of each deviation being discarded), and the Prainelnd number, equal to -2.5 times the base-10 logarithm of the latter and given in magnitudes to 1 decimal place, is 3.3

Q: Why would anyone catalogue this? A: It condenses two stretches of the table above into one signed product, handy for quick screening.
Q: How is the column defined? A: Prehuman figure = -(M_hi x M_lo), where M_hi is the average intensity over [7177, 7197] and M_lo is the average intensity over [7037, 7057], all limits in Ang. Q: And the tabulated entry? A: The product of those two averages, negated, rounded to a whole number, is -90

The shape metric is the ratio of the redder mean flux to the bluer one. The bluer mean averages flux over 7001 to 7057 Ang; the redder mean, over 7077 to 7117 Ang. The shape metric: 0.96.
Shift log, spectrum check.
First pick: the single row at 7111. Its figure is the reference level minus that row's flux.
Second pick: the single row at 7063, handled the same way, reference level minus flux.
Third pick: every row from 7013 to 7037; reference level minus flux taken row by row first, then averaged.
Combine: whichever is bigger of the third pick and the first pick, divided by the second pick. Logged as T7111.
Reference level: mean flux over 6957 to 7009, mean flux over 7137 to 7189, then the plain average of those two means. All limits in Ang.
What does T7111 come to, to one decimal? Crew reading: 1.9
